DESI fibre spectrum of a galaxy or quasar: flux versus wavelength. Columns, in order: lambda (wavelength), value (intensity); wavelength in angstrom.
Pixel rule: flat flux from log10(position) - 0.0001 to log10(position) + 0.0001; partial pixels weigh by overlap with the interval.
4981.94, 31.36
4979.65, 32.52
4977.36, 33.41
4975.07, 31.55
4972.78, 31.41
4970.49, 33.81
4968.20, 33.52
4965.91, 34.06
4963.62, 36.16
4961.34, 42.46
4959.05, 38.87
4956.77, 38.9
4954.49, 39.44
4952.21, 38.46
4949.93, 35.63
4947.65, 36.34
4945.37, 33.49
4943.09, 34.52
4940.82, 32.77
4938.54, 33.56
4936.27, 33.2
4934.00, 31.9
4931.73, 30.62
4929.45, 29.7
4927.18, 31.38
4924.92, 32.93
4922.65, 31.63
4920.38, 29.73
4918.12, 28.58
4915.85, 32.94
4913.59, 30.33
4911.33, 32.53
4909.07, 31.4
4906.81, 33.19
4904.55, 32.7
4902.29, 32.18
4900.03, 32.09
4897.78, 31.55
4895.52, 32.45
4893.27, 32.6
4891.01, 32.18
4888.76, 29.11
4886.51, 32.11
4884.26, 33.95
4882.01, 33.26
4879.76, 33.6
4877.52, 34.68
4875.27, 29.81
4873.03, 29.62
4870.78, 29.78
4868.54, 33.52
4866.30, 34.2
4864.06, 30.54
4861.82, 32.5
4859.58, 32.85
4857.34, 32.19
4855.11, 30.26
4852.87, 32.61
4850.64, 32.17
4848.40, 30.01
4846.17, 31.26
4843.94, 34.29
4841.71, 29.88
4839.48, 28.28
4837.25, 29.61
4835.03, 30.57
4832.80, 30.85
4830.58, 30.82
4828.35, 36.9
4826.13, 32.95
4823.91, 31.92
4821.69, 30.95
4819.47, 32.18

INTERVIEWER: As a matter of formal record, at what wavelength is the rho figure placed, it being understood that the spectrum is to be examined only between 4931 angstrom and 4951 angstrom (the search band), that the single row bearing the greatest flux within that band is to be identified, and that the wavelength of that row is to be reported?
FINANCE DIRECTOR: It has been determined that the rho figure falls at 4947.65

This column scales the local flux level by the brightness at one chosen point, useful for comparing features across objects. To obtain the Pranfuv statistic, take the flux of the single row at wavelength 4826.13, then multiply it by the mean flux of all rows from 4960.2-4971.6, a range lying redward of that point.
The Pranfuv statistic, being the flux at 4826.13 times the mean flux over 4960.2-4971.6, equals 1186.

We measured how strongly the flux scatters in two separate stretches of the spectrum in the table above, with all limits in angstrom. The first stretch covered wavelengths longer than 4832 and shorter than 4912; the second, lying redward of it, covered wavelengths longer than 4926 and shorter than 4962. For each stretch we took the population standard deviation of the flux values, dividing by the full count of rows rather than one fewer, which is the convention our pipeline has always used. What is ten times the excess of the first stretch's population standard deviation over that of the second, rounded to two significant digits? -20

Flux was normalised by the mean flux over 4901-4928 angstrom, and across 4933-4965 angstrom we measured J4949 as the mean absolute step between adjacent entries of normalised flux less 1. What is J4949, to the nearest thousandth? 0.056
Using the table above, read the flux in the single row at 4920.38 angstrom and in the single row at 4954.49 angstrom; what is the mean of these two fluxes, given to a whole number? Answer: 35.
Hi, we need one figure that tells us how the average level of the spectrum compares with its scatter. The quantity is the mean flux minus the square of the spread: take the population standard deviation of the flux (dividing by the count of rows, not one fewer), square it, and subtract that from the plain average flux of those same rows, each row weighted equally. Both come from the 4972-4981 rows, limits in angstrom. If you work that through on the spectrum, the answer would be 31.6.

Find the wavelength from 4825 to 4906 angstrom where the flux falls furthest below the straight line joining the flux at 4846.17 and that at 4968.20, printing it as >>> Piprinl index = 4888.76 angstrom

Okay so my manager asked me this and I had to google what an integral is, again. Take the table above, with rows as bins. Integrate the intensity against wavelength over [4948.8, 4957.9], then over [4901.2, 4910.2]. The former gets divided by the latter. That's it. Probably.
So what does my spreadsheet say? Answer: 1.19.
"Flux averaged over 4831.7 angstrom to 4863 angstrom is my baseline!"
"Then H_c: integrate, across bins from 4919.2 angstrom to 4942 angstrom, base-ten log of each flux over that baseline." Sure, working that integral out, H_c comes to 0.15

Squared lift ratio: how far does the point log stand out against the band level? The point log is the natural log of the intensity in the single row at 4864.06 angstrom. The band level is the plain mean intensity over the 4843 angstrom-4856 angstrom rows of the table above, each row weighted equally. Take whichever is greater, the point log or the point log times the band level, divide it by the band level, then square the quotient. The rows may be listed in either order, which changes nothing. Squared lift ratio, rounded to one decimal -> 11.7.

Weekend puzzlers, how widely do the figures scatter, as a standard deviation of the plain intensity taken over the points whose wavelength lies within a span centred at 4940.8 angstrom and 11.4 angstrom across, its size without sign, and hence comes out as 0.6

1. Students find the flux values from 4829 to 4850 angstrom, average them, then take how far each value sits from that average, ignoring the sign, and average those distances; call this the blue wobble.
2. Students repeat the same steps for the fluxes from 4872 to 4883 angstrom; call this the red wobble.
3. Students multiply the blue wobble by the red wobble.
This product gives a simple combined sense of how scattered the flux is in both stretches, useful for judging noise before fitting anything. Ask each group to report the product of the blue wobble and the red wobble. 2.1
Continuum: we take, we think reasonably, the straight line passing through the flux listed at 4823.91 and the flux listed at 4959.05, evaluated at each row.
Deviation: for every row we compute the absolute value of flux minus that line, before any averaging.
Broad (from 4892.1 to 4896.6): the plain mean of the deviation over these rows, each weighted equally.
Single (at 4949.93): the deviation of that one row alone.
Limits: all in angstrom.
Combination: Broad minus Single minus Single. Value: -2.5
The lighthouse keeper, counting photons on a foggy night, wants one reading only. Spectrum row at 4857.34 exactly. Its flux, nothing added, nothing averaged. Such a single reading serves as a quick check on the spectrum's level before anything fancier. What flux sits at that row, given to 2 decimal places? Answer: 32.19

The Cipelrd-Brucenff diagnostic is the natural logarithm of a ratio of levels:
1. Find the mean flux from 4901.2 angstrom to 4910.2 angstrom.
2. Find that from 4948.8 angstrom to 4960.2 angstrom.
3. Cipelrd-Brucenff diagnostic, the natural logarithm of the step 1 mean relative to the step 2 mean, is -0.17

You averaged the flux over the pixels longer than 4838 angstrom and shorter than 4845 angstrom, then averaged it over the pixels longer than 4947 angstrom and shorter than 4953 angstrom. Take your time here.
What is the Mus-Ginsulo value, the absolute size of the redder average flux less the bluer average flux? 6.0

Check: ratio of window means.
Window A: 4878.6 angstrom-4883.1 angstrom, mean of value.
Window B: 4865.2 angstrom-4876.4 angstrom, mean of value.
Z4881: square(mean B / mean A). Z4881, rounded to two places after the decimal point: 0.88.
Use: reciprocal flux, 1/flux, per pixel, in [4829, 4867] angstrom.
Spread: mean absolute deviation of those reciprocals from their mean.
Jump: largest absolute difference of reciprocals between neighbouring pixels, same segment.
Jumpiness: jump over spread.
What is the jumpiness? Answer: 3.2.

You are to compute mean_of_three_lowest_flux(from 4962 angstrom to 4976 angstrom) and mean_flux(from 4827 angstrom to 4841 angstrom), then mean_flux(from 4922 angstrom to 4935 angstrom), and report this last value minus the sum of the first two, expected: -32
